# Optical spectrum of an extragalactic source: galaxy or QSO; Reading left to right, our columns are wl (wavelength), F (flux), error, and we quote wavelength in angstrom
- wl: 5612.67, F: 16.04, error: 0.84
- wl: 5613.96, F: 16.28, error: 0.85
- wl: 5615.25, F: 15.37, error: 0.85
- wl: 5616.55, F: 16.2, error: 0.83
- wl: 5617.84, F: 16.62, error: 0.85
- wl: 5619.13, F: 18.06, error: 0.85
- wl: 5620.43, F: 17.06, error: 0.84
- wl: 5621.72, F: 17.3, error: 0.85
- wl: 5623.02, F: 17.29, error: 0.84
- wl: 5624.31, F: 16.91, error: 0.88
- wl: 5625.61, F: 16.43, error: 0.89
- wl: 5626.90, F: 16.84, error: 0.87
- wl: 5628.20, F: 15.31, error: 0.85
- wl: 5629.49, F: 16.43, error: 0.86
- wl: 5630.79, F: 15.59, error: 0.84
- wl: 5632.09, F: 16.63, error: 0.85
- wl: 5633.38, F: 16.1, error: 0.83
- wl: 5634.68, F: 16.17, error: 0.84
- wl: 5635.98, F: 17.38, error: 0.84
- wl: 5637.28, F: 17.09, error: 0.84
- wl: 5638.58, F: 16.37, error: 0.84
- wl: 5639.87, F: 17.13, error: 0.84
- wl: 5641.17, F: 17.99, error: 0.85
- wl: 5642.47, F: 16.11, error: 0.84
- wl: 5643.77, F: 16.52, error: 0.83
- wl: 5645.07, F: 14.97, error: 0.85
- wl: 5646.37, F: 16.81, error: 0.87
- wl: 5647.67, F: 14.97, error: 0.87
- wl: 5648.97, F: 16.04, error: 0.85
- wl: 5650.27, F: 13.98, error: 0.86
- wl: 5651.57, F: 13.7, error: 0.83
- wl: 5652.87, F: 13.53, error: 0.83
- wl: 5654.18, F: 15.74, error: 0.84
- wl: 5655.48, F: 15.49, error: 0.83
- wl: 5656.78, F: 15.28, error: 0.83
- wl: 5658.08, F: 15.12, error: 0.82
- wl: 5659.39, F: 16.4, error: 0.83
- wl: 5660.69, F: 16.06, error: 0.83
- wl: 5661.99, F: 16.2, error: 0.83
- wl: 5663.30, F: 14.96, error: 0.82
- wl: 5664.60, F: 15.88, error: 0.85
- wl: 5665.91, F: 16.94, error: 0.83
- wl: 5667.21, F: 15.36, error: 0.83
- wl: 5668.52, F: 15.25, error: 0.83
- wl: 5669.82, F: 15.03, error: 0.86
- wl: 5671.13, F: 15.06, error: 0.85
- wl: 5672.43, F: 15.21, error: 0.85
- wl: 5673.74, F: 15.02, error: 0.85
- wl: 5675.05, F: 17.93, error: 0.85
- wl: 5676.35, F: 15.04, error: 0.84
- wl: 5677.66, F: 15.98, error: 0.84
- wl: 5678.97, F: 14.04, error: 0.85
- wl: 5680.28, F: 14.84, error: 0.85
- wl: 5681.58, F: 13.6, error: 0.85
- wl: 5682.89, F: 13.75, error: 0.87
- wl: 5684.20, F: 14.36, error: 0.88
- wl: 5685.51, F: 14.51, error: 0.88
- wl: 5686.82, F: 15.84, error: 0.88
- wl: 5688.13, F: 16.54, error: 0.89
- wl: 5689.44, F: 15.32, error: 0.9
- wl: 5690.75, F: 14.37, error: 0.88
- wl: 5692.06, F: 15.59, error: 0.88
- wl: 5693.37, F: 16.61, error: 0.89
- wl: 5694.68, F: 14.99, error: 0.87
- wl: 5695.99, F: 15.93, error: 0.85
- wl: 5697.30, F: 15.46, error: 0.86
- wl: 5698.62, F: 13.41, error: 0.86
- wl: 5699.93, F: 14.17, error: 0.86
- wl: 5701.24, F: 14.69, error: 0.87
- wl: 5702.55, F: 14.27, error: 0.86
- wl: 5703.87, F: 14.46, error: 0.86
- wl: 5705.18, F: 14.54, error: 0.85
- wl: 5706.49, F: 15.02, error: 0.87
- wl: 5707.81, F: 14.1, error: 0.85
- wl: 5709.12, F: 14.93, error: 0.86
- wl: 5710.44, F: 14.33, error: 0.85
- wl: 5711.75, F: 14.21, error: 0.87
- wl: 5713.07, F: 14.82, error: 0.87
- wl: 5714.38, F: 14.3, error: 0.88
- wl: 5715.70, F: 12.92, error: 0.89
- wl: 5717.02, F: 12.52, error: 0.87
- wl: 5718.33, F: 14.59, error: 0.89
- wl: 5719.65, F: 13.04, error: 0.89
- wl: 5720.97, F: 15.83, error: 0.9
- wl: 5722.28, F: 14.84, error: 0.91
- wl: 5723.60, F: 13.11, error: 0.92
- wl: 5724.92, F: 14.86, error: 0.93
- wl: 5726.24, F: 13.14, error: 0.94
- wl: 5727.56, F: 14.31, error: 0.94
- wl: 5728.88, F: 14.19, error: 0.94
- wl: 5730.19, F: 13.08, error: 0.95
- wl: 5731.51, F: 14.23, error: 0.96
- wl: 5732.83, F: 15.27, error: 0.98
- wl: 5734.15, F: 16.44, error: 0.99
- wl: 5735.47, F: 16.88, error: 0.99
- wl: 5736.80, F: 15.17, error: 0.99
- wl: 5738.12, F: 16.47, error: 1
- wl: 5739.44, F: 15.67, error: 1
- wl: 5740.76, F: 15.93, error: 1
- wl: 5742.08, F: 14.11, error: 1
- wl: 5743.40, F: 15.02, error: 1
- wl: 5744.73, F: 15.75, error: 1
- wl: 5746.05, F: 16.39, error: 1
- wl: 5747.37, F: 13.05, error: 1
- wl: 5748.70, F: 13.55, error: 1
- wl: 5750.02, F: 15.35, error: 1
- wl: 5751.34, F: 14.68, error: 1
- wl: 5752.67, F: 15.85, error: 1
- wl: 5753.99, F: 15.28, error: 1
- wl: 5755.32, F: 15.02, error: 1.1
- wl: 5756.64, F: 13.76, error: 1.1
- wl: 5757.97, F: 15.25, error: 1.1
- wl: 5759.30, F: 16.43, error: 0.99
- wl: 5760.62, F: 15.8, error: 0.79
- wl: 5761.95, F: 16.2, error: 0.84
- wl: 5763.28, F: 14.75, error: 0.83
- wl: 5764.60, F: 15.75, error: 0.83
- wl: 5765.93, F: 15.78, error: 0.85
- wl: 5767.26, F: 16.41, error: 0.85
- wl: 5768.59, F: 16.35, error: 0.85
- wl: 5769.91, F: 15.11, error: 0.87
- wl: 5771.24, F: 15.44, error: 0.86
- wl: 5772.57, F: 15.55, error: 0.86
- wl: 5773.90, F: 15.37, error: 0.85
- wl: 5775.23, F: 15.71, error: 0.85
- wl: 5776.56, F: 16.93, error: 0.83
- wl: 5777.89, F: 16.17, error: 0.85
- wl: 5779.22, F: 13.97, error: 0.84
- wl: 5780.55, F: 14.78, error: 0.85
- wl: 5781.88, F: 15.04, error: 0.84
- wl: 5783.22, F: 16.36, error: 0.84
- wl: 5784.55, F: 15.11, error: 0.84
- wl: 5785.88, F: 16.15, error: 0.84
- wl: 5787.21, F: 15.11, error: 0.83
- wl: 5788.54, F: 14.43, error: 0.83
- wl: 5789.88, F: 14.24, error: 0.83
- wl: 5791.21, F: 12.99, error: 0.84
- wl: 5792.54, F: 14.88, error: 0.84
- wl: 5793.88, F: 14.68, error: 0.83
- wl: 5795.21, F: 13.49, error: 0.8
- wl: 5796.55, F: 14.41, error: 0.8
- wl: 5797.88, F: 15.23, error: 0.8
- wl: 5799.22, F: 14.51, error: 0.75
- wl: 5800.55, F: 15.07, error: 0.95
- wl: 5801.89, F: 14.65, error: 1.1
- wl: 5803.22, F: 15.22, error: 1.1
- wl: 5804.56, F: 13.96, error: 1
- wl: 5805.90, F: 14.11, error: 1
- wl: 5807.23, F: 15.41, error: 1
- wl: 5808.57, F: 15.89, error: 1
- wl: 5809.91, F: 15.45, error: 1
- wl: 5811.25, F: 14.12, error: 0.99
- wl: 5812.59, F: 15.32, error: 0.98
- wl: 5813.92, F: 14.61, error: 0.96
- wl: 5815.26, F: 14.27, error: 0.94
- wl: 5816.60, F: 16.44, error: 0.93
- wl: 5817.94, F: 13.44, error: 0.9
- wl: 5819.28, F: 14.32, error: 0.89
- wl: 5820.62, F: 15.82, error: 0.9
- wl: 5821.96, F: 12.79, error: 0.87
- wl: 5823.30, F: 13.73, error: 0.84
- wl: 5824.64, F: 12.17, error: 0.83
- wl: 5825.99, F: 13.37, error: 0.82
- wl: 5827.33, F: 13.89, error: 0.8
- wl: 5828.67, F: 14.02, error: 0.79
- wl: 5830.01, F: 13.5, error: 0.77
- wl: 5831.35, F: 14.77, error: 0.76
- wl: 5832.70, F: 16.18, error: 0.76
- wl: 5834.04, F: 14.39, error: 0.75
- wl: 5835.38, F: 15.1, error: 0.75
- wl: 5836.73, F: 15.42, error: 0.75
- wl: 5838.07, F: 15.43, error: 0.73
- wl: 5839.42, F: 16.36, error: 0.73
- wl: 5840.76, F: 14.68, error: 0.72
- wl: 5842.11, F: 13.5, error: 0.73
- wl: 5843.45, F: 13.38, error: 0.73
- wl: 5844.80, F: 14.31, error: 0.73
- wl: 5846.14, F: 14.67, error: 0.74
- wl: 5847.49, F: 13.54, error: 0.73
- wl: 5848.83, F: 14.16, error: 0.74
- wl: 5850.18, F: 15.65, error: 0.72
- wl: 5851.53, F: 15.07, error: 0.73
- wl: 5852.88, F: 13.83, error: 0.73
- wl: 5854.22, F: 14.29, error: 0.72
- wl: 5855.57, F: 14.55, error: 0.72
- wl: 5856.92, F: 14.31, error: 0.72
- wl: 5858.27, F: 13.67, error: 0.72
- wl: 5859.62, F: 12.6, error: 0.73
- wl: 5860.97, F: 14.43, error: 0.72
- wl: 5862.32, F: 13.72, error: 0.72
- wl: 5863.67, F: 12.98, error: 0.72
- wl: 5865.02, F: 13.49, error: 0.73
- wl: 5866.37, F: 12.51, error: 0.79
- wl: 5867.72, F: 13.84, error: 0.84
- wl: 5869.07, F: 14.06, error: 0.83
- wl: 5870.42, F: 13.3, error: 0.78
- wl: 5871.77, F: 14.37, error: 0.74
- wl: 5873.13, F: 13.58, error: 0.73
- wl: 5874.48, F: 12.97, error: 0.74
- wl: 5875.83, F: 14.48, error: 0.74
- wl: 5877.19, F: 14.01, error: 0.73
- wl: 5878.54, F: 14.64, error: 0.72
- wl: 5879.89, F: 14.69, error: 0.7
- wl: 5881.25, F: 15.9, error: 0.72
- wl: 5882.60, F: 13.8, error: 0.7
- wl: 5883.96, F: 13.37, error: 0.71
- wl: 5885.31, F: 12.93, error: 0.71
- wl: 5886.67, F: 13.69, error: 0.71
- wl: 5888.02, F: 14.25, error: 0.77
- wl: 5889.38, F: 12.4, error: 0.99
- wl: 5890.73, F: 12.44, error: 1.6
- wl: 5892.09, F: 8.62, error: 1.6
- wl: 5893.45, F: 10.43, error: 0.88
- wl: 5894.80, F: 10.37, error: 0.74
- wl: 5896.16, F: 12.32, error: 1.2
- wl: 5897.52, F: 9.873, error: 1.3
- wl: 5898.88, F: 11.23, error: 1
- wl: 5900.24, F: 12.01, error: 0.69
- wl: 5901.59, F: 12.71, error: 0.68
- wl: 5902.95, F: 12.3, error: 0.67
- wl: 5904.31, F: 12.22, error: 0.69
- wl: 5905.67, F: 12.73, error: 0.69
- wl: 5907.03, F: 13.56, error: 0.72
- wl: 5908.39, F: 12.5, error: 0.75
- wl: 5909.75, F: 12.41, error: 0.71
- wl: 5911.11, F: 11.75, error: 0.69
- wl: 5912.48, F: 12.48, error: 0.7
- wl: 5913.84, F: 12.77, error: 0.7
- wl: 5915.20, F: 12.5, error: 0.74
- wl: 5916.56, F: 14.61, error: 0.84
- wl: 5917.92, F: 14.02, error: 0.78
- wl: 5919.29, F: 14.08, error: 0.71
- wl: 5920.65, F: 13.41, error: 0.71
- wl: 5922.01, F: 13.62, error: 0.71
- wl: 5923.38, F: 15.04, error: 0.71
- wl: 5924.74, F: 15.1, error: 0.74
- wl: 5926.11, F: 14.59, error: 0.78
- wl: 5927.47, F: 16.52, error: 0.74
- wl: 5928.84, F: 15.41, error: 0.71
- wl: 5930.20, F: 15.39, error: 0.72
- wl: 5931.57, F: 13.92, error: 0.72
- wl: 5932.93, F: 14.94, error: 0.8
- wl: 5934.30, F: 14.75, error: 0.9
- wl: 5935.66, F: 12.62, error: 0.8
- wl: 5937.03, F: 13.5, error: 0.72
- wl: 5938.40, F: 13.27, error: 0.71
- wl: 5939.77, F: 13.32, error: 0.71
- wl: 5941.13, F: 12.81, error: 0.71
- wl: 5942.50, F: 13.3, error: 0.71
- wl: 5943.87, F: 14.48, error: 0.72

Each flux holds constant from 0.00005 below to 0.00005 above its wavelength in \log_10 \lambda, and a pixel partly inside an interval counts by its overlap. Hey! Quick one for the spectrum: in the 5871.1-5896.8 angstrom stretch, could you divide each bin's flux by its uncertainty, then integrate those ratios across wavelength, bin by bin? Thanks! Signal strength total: 425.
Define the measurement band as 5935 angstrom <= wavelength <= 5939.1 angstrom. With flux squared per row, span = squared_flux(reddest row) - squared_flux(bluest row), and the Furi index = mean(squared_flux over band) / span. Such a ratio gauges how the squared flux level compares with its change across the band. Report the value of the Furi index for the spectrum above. 10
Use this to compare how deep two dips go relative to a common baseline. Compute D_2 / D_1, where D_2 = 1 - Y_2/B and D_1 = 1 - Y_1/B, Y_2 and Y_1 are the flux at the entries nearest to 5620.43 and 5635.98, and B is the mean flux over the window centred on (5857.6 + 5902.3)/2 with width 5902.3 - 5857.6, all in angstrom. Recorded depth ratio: 0.93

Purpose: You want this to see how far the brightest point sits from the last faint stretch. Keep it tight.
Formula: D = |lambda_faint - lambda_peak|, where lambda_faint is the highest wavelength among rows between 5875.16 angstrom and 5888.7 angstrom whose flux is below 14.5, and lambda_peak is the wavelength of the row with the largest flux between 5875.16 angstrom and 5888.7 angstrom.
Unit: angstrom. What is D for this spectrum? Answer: 6.8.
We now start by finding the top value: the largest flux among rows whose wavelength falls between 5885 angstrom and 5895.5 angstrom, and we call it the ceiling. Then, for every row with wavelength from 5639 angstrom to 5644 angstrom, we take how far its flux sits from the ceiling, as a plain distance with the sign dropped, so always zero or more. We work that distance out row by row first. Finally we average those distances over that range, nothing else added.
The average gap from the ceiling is 2.7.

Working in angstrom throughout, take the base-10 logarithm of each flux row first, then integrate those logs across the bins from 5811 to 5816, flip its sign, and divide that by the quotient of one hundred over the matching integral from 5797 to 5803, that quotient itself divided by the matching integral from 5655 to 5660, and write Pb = -2.4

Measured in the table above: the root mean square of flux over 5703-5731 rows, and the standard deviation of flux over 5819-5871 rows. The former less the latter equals 13.2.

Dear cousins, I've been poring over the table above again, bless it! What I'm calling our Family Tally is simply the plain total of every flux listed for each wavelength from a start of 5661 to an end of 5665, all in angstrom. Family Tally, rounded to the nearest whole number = 47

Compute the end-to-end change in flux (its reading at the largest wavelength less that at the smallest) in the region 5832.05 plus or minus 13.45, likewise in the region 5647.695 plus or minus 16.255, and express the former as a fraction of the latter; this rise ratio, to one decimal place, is 0.0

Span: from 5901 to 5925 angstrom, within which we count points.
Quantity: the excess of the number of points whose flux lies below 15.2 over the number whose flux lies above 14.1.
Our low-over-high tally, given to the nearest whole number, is 15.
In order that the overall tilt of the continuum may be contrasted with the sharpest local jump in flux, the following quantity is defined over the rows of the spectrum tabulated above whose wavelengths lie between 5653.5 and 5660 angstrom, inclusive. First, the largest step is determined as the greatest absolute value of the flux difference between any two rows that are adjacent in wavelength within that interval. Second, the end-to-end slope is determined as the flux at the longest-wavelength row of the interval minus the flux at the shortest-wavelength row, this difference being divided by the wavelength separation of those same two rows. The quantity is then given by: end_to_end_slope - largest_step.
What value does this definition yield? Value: -1.2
